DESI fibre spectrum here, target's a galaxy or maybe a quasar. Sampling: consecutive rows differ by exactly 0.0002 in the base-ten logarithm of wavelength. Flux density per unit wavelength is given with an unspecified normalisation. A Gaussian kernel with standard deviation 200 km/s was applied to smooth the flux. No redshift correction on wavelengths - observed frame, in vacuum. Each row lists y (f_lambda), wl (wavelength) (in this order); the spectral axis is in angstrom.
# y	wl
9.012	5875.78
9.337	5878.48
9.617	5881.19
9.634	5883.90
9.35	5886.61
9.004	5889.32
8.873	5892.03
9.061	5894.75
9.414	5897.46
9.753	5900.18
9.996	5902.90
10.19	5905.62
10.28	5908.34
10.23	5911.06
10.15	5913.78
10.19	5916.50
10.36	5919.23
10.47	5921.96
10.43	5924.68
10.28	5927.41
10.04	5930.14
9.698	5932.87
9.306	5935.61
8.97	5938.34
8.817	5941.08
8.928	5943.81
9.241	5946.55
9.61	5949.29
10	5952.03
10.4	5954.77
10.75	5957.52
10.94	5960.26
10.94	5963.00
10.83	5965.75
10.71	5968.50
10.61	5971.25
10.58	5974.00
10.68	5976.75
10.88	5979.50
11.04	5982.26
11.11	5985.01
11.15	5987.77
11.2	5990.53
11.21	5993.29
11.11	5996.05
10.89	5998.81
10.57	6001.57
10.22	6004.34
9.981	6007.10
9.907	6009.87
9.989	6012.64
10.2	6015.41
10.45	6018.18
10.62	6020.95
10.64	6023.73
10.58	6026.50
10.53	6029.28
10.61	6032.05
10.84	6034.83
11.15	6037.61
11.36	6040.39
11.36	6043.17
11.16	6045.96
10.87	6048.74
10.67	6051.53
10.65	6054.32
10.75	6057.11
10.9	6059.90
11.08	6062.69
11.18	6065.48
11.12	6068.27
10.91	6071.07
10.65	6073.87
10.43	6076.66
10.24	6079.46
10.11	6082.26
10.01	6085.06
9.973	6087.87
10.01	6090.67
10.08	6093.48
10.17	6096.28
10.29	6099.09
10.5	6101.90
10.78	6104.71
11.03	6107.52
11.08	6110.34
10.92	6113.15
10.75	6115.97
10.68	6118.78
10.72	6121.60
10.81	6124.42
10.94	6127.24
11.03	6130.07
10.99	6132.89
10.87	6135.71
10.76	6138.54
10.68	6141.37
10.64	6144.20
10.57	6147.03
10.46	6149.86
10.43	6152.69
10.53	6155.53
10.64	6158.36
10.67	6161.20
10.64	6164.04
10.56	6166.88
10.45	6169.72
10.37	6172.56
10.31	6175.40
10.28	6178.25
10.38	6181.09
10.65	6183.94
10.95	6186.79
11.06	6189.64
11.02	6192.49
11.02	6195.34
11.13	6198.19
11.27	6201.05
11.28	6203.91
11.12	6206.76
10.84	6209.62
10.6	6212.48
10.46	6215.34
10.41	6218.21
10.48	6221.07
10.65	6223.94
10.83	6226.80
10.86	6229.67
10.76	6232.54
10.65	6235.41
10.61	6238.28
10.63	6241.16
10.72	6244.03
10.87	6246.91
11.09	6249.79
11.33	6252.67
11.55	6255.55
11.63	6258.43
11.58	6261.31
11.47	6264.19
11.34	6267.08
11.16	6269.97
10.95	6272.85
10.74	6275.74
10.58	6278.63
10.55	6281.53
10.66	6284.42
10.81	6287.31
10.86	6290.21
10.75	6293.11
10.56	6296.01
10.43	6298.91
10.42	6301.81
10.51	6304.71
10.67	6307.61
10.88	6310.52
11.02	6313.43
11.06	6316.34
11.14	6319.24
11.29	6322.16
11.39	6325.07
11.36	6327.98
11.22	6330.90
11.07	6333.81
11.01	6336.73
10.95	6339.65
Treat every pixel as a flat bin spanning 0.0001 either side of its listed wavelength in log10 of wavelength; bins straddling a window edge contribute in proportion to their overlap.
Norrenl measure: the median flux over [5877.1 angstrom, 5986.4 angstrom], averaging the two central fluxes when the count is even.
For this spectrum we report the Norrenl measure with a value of 10.2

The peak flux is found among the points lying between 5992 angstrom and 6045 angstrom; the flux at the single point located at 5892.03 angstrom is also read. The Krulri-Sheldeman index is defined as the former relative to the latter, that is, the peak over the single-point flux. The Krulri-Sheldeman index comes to 1.28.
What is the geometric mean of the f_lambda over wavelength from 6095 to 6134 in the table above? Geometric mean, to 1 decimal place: 10.8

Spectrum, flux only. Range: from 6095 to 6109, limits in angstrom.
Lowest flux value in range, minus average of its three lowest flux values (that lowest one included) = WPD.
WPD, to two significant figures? -0.15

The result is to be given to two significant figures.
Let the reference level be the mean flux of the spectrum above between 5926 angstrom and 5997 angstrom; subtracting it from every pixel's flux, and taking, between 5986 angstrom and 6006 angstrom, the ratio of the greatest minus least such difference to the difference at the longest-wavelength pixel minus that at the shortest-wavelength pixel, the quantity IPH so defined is -1.1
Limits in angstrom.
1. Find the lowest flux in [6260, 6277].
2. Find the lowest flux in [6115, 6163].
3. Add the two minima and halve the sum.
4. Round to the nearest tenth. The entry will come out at 10.6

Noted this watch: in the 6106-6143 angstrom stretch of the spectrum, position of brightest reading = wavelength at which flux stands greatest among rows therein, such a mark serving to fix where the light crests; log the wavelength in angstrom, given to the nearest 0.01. 6110.34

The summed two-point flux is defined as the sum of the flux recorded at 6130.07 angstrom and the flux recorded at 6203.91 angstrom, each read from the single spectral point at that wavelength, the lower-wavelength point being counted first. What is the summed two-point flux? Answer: 22.3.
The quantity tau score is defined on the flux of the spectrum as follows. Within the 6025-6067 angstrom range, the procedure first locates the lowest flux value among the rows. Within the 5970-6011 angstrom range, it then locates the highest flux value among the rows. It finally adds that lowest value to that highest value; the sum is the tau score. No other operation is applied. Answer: 21.7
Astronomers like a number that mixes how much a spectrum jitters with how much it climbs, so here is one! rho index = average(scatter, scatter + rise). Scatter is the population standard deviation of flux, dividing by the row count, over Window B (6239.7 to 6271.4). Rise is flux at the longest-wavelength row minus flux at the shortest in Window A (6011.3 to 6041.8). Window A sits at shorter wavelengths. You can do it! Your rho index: 1.02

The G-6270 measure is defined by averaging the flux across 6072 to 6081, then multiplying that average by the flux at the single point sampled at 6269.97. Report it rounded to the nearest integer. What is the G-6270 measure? 117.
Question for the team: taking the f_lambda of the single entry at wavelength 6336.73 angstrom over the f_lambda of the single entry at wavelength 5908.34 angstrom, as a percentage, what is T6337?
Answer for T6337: 107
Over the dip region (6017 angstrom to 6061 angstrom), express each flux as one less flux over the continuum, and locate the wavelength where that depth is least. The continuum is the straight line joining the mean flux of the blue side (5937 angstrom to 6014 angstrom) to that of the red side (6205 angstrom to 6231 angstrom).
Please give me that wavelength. 6040.39 angstrom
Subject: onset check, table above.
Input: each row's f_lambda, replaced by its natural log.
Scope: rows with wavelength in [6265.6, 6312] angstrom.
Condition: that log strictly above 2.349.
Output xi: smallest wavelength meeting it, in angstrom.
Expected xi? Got 6267.08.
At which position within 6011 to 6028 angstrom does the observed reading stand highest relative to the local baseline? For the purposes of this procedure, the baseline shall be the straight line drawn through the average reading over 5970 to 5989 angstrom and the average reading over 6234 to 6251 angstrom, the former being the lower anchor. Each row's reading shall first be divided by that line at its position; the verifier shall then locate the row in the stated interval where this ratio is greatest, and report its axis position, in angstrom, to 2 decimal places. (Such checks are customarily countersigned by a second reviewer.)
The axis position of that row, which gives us 6023.73 angstrom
